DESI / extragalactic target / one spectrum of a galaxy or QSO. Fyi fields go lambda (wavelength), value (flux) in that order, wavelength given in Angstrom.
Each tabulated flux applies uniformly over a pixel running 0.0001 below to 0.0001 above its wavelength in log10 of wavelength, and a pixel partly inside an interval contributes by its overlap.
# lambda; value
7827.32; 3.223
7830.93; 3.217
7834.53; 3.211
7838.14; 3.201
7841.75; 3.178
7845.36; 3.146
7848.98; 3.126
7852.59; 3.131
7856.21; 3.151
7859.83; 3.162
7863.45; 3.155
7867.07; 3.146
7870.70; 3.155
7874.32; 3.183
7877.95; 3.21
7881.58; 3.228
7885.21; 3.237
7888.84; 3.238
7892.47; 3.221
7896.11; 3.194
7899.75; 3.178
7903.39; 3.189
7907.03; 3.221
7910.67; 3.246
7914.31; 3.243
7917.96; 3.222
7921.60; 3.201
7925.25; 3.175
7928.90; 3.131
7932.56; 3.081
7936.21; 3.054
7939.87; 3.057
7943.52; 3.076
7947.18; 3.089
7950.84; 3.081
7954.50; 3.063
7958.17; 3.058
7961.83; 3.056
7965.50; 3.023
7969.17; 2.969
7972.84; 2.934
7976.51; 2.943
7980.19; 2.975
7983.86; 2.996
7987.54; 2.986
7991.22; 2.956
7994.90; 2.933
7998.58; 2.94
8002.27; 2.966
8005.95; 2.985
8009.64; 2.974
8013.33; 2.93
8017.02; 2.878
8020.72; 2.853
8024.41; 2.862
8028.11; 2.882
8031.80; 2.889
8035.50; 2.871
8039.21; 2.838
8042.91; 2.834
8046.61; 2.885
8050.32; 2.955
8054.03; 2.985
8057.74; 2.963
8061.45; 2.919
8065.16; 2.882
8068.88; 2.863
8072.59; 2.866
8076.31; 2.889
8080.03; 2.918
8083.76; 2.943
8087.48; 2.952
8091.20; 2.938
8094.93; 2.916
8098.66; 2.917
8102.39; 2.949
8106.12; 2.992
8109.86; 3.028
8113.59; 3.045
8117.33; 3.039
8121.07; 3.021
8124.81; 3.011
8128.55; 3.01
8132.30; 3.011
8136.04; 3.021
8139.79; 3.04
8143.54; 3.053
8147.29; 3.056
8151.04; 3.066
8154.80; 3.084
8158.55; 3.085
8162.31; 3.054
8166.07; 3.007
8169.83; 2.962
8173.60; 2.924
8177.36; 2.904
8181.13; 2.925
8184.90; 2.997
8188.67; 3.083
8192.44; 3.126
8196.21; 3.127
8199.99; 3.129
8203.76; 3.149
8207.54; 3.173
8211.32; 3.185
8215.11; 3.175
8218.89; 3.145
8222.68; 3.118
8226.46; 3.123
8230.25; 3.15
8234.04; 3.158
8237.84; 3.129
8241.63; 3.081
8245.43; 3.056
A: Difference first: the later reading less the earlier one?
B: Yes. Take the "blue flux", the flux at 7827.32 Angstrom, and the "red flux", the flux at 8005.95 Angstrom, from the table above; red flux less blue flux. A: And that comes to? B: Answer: -0.24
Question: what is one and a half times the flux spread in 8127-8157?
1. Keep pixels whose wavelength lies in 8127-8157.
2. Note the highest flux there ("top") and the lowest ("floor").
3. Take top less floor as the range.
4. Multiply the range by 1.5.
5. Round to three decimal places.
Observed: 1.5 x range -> 0.111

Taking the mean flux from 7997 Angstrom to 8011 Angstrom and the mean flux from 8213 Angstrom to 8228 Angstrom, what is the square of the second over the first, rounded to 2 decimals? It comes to 1.12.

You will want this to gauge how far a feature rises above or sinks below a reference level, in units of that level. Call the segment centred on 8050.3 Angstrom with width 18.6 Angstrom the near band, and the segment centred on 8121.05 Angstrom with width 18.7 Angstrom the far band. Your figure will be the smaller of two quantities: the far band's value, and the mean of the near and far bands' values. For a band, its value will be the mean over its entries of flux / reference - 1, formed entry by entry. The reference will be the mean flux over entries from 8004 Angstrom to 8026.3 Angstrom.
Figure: 0.02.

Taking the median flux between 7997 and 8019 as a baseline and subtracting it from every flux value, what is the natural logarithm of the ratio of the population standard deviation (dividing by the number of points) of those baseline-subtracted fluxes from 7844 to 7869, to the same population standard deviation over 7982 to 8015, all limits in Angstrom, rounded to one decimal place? -0.7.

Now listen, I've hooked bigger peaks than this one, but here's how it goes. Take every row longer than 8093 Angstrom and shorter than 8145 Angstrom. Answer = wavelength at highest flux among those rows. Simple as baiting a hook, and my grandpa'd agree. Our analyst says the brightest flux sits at 8143.54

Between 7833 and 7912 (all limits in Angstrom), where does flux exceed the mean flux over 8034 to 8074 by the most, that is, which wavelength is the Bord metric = 7910.67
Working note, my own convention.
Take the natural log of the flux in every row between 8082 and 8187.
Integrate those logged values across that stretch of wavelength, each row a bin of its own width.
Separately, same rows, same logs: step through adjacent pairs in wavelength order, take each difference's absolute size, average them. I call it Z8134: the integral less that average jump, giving 115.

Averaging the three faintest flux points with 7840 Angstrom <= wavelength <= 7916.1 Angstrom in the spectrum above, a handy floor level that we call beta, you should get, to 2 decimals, 3.13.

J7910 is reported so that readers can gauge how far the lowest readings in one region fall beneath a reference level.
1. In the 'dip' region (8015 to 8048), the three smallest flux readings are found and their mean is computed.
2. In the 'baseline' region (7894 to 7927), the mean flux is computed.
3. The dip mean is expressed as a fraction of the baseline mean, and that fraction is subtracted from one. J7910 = 0.11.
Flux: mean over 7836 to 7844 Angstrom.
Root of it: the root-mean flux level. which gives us 1.79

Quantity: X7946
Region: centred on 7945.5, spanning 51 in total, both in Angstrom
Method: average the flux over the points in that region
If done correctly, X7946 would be 3.08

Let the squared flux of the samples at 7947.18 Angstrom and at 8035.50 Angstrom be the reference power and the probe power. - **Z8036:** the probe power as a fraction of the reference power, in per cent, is 86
